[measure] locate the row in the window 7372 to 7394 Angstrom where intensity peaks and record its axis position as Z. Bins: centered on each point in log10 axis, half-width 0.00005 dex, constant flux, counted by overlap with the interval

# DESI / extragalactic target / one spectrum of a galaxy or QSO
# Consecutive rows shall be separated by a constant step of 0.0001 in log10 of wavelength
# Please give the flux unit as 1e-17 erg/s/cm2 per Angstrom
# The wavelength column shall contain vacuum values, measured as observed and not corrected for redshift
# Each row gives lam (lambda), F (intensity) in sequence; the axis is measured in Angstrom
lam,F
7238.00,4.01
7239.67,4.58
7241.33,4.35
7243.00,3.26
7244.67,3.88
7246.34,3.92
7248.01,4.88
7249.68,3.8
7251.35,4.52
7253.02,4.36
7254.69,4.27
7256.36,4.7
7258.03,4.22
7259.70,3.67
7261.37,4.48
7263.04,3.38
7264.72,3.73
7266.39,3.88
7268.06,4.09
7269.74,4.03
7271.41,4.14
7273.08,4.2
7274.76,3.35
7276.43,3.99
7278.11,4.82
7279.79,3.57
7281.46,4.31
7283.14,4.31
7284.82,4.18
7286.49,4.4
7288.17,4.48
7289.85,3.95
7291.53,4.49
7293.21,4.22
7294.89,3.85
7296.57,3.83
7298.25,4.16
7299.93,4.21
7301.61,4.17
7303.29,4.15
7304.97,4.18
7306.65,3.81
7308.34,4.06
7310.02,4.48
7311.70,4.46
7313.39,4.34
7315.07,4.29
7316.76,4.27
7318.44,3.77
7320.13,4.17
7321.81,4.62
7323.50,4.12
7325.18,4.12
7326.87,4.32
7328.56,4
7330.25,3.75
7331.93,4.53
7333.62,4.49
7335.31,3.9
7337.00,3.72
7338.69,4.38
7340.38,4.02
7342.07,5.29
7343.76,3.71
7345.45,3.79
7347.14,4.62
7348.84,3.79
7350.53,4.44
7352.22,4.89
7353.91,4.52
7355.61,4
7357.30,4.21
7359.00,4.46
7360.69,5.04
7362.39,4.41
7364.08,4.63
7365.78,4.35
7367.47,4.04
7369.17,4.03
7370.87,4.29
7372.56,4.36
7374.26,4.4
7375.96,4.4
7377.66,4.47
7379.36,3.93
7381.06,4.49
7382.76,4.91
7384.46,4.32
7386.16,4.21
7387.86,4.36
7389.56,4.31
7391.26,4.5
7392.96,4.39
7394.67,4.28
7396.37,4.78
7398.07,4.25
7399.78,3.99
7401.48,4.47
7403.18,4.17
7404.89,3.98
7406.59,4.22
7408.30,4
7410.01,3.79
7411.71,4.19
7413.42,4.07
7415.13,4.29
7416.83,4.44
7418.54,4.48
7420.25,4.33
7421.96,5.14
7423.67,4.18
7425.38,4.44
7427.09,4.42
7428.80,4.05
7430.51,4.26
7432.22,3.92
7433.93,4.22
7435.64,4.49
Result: 7382.76 Angstrom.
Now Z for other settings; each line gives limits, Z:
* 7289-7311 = 7291.53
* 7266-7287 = 7278.11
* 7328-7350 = 7342.07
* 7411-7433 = 7421.96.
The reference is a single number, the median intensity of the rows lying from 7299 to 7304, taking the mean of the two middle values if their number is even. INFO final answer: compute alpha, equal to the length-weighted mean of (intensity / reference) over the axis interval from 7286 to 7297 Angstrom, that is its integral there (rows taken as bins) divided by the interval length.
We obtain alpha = 1.00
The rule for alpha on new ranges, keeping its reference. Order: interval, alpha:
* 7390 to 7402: 1.05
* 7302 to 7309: 0.97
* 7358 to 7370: 1.06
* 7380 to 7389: 1.07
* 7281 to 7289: 1.04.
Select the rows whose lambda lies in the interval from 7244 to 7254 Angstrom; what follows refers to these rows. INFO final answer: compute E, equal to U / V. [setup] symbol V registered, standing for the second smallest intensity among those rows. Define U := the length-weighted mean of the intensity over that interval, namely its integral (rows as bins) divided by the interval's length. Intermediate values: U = 4.23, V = 3.88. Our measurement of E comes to 1.09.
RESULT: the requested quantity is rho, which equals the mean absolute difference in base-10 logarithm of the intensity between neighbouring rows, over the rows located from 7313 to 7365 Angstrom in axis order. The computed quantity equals 0.05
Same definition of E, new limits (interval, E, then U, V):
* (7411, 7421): 1.03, 4.30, 4.19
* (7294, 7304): 1.06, 4.06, 3.85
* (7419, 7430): 1.06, 4.42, 4.18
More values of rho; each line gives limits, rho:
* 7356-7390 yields 0.03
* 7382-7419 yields 0.02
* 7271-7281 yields 0.08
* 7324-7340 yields 0.04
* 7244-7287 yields 0.05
